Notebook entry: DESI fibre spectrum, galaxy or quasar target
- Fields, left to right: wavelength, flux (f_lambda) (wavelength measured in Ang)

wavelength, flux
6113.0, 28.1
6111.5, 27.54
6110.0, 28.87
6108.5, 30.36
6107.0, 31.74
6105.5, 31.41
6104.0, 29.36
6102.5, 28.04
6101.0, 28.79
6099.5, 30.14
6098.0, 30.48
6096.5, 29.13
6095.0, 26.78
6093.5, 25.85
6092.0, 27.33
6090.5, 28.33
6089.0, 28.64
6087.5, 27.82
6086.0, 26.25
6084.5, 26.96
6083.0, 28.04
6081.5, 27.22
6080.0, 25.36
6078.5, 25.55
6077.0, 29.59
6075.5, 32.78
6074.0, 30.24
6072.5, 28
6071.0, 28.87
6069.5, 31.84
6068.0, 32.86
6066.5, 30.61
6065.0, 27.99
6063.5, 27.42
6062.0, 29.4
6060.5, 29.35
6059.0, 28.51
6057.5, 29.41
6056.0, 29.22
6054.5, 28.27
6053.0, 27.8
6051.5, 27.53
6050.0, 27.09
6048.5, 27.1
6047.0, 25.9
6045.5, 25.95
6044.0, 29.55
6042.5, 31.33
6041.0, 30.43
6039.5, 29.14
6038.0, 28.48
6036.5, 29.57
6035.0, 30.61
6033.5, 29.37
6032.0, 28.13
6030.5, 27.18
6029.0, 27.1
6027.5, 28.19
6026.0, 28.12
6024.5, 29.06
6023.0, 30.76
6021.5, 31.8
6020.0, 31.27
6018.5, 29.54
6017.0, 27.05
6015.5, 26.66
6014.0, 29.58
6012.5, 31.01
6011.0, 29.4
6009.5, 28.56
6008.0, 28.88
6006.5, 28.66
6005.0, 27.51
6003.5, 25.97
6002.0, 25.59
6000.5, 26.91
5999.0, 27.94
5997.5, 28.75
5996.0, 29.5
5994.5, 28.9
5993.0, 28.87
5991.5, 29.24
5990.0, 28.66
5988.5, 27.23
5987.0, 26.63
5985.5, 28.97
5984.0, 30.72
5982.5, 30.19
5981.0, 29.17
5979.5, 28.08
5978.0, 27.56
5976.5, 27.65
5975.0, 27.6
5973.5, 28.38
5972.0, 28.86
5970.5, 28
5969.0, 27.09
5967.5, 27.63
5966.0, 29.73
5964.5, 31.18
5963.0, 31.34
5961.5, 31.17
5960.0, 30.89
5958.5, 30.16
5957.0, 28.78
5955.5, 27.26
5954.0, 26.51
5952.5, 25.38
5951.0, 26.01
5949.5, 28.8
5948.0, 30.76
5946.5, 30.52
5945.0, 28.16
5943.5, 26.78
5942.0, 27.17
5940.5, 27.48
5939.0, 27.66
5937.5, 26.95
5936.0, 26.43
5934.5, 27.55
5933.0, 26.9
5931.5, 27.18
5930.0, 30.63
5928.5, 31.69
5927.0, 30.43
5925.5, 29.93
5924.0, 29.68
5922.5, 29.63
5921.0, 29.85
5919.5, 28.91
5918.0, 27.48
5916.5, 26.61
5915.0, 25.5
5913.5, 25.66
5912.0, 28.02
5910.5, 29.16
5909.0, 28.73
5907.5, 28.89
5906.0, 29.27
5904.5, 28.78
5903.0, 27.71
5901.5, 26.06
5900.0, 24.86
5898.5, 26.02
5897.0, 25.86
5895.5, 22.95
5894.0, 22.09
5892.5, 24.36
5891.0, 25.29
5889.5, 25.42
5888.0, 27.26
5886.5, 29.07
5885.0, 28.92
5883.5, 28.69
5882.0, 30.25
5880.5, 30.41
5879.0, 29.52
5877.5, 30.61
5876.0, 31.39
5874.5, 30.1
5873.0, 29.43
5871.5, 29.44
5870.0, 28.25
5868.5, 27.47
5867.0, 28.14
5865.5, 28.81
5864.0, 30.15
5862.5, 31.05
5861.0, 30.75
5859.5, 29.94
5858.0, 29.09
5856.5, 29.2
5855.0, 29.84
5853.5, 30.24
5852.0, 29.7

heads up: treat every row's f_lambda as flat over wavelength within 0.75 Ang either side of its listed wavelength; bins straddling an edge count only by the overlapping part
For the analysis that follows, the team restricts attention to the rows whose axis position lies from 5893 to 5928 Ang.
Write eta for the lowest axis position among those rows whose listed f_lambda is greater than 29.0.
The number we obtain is 5906.0 Ang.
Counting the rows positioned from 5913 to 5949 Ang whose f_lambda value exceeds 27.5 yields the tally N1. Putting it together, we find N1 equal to 13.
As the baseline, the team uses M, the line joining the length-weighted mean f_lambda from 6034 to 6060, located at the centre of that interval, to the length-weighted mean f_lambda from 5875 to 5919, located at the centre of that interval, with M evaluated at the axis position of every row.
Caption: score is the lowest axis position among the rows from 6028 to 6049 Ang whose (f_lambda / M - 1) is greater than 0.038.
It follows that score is 6035.0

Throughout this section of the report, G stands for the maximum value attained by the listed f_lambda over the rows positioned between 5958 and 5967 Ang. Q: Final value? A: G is 31.34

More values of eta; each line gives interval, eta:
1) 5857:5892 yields 5858.0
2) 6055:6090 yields 6056.0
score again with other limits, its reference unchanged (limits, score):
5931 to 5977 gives 5946.5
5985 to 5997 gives 5991.5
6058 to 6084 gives 6066.5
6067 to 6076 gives 6068.0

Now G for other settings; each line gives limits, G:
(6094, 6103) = 30.48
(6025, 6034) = 29.37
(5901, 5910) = 29.27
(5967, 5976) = 28.86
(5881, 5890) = 30.25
